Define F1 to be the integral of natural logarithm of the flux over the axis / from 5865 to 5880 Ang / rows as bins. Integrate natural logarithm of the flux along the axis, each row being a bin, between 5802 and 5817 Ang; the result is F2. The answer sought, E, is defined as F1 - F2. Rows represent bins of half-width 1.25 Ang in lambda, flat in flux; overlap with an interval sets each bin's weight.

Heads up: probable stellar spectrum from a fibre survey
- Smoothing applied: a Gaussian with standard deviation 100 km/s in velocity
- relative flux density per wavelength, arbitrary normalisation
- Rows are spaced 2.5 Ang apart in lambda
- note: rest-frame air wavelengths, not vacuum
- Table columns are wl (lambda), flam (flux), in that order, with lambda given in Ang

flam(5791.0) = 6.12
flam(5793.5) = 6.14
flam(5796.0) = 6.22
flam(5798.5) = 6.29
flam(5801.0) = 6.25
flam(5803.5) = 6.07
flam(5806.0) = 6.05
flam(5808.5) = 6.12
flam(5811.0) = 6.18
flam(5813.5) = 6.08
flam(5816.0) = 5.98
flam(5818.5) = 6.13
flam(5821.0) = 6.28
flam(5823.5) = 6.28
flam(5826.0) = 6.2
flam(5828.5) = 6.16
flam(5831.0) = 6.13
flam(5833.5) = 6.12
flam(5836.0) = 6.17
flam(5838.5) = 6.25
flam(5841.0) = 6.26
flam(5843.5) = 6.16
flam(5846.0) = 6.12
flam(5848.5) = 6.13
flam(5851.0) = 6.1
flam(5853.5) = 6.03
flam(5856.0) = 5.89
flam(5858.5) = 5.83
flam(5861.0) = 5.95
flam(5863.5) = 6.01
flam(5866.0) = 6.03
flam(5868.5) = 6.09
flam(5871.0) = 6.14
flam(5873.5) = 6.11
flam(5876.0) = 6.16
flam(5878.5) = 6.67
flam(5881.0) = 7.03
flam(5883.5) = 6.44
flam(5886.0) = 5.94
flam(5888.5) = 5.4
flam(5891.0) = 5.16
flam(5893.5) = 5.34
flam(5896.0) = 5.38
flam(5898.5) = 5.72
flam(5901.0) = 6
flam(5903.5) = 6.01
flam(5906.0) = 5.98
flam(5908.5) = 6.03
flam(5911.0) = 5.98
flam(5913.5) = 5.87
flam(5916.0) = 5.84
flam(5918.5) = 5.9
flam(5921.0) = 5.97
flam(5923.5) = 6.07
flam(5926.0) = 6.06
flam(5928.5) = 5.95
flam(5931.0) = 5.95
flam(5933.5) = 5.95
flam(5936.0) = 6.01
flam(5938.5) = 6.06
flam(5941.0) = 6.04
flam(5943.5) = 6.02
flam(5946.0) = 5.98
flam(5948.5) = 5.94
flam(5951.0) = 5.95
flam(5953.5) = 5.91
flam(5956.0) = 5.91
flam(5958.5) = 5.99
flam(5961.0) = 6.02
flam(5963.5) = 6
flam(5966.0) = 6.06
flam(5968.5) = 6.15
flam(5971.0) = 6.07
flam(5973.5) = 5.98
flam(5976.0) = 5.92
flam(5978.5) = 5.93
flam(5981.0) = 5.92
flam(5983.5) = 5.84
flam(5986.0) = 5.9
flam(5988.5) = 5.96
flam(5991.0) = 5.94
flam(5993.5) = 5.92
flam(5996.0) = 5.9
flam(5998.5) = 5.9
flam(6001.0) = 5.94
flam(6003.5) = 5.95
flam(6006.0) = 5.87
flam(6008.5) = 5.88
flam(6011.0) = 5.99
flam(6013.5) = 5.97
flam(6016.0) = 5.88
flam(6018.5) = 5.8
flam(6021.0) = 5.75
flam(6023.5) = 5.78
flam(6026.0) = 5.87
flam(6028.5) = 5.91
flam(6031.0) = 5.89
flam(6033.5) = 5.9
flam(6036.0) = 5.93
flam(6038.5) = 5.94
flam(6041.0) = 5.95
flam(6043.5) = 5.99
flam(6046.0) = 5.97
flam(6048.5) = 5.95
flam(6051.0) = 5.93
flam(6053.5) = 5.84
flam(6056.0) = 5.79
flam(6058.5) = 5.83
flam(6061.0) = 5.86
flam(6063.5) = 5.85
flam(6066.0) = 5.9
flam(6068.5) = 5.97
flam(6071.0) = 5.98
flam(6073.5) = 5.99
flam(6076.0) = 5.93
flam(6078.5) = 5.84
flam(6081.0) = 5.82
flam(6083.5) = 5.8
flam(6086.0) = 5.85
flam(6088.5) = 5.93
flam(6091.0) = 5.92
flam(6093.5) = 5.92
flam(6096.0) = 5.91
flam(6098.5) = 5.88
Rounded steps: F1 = 27.4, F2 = 27.09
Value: 0.31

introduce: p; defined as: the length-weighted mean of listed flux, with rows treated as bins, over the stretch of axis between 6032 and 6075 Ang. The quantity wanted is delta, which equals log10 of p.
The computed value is 0.772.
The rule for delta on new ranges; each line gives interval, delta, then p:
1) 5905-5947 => 0.777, 5.98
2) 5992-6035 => 0.770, 5.89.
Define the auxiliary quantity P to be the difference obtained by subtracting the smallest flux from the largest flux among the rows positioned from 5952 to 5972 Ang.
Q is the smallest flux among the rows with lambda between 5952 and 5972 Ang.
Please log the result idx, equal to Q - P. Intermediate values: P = 0.24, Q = 5.91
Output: 5.67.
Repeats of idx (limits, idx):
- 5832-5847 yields 5.98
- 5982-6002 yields 5.72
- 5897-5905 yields 5.43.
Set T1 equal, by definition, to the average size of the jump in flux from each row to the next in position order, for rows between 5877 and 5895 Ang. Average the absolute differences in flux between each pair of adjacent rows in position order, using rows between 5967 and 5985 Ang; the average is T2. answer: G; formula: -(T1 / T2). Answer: -7.3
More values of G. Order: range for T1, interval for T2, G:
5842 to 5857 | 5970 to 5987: -1.1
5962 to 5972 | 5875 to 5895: -0.2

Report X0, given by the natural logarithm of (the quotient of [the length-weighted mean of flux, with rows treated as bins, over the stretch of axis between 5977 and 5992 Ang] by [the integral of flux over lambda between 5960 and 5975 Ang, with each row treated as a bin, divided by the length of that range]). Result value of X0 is -0.02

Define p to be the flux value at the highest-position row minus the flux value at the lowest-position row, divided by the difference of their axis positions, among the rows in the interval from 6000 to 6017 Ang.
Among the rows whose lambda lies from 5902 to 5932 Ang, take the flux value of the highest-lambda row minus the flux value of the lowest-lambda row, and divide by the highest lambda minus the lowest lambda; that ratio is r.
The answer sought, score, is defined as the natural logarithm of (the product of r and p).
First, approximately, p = -0.004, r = -0.0022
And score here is -11.6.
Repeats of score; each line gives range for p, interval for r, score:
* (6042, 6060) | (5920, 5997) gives -11.5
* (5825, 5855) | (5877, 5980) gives -10.0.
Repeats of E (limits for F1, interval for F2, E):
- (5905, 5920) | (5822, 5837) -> -0.61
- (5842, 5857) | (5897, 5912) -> 0.34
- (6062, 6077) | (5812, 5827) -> -0.55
